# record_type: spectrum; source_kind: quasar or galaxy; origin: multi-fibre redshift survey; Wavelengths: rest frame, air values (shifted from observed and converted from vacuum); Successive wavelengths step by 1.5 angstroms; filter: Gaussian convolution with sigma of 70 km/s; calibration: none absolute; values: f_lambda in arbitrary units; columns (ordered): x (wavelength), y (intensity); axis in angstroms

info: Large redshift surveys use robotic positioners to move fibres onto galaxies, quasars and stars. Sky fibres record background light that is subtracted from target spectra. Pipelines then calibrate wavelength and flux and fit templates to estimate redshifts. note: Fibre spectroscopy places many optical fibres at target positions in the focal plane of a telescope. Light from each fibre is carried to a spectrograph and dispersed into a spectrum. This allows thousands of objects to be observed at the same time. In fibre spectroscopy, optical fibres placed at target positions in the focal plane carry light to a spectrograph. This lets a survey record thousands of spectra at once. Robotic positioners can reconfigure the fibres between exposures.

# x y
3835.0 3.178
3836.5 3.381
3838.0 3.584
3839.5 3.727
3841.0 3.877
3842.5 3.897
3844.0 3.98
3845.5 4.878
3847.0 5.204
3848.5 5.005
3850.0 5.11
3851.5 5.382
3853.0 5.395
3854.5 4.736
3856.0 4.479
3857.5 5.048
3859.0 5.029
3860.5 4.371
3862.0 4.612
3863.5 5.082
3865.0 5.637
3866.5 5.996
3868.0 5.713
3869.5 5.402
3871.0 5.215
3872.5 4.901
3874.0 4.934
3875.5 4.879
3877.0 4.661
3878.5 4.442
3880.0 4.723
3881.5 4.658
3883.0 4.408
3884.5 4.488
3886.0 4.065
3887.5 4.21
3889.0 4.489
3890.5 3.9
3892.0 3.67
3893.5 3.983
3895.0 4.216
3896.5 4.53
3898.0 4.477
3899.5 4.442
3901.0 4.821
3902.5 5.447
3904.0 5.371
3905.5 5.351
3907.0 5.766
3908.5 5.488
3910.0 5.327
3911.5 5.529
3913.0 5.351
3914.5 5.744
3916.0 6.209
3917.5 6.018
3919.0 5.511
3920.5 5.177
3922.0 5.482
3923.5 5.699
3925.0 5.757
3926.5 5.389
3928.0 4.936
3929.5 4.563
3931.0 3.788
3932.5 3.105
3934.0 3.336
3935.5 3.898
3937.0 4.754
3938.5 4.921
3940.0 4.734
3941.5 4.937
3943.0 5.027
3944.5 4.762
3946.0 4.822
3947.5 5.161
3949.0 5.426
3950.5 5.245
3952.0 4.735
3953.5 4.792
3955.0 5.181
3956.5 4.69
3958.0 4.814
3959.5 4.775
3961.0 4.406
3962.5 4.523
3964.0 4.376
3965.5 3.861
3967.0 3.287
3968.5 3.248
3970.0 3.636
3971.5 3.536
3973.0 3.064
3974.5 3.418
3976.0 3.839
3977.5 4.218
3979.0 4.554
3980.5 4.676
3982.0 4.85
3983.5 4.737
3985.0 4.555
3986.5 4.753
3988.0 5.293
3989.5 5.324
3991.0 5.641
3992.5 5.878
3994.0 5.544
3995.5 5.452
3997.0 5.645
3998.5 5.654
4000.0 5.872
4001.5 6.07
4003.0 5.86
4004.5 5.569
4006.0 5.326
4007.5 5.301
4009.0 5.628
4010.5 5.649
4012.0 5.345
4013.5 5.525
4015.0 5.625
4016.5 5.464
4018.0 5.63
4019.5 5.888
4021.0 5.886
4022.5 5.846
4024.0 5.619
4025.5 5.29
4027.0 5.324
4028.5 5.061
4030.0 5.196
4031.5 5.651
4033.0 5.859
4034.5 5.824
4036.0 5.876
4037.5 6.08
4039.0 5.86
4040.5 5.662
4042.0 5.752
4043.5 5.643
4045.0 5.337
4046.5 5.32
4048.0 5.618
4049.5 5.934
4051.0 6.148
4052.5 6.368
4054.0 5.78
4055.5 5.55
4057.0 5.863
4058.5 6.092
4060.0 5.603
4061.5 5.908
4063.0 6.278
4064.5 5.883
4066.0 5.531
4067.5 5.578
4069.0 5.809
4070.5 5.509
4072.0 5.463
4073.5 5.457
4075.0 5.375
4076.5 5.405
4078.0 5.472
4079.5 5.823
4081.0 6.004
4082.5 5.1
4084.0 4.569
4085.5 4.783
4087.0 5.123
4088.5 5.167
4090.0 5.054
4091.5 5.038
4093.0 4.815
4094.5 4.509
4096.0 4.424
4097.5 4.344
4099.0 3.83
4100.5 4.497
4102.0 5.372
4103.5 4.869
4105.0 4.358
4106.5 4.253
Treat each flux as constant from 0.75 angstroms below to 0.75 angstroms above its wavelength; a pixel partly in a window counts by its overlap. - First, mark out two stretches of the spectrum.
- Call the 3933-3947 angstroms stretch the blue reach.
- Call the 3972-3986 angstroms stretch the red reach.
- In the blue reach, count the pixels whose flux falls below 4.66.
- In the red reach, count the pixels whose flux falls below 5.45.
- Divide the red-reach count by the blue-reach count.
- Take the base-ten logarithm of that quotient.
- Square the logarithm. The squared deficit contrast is 0.4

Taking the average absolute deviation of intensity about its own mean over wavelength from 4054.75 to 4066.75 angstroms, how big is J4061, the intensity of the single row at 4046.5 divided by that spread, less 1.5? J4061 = 24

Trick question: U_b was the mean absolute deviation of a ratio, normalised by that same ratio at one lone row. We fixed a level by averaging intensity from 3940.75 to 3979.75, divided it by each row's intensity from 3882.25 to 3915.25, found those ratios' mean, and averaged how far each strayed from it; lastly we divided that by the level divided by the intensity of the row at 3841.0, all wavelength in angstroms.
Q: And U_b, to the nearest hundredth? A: 0.10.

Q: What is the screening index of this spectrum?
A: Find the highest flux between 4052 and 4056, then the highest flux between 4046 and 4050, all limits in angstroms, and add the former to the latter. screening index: 12.3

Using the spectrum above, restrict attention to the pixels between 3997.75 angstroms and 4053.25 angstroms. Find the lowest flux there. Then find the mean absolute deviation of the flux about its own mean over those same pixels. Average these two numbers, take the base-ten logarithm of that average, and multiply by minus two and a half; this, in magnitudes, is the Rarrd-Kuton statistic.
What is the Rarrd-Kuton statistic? -1.06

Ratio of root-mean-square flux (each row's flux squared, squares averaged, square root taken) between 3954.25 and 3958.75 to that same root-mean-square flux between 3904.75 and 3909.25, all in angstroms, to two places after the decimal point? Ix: 0.88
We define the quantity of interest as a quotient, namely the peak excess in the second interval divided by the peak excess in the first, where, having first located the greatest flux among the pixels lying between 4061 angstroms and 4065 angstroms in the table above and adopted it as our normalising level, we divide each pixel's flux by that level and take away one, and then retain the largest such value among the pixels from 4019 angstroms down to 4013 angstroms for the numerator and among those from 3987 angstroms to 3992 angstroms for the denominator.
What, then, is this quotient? 1.0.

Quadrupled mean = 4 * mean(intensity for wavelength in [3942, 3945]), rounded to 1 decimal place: 19.6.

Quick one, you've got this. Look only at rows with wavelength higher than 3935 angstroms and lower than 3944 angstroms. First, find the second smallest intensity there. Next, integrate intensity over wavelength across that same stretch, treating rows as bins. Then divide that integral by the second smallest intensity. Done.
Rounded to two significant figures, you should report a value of 9.0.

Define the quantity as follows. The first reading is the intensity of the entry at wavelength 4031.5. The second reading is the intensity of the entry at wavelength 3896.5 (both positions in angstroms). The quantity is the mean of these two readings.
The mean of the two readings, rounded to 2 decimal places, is 5.09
